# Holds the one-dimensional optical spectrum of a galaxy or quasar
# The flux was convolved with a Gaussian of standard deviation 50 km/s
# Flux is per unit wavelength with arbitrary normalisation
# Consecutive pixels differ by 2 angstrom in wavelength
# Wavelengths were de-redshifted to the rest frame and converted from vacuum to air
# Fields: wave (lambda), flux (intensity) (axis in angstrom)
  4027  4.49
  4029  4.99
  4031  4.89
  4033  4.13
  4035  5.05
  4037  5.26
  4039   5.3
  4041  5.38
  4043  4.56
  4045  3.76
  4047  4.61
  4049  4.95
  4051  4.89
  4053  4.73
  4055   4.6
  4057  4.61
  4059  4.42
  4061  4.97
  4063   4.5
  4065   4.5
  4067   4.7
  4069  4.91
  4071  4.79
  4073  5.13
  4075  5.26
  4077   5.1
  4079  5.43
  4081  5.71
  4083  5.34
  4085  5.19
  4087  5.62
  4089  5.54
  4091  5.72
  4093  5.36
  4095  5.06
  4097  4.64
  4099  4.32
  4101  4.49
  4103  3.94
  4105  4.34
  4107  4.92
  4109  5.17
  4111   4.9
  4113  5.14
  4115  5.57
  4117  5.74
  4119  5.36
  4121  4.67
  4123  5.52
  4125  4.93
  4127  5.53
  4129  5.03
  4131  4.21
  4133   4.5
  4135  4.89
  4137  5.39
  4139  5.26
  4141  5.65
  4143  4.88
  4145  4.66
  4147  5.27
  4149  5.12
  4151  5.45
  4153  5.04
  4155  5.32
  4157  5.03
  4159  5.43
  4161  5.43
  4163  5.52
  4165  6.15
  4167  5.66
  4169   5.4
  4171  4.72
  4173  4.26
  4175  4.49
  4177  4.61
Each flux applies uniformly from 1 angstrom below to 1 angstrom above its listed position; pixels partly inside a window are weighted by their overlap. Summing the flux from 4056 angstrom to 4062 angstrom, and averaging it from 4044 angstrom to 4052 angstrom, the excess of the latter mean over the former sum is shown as -9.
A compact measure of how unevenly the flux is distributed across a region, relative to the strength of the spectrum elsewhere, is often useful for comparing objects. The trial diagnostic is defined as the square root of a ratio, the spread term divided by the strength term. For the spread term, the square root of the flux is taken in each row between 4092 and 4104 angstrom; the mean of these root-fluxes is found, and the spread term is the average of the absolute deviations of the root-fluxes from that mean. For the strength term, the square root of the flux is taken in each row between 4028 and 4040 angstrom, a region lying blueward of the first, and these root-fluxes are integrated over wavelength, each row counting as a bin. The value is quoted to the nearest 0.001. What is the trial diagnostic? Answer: 0.058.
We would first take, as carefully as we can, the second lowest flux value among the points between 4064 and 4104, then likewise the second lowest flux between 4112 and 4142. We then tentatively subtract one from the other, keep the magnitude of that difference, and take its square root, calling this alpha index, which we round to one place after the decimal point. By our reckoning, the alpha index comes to 0.4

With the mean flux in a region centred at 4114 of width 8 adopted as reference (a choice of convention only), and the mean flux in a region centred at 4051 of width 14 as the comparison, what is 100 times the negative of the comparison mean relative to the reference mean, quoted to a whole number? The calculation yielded -86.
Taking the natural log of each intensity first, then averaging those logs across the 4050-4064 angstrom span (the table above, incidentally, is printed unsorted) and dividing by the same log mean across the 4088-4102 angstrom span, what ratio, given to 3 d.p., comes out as 0.959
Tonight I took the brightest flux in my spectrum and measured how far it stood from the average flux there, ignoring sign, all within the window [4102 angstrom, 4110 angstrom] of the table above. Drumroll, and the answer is 0.58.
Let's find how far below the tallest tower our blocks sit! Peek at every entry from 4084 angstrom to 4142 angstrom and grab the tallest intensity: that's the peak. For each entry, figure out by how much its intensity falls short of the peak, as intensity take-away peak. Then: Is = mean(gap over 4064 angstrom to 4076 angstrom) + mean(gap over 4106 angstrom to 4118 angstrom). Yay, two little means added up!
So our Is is -1.4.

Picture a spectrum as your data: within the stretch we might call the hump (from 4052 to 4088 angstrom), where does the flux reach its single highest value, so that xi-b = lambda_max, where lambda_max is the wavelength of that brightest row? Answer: 4081 angstrom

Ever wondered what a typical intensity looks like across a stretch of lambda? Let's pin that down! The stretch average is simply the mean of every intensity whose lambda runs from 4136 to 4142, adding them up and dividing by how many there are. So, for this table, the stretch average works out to 5.4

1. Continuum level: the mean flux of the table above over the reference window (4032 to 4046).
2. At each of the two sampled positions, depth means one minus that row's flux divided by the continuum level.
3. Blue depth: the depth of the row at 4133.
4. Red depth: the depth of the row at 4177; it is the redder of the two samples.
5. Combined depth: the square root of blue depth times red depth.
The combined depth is 0.045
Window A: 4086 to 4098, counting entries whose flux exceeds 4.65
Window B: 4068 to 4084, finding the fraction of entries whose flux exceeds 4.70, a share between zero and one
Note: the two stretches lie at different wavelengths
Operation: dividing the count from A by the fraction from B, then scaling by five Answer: 25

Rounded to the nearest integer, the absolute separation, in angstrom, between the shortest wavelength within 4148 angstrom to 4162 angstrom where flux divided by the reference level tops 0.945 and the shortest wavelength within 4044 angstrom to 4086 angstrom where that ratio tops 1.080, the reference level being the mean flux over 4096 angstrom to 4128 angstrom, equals 70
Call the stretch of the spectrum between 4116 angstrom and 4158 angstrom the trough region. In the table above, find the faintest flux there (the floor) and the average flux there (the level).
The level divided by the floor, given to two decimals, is 1.22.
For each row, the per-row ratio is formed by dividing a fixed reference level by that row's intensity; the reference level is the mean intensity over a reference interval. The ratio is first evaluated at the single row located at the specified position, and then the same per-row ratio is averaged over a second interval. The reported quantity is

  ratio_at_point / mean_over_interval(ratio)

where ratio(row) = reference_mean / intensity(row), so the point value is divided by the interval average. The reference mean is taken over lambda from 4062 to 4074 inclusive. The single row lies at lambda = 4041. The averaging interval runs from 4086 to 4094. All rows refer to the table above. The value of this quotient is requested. 1.03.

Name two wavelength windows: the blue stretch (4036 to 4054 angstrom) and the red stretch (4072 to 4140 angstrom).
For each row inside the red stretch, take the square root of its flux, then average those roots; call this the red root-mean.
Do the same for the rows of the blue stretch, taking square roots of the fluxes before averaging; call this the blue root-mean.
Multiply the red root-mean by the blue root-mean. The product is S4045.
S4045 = 4.94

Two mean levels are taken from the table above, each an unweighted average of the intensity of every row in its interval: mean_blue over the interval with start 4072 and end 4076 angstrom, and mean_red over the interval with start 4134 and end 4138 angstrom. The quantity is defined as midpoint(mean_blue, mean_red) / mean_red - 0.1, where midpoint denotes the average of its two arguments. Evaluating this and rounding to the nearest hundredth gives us 0.91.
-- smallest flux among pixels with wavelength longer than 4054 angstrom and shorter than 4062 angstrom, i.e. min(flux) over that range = 4.42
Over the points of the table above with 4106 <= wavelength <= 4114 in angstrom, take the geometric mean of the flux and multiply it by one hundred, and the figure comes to 503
